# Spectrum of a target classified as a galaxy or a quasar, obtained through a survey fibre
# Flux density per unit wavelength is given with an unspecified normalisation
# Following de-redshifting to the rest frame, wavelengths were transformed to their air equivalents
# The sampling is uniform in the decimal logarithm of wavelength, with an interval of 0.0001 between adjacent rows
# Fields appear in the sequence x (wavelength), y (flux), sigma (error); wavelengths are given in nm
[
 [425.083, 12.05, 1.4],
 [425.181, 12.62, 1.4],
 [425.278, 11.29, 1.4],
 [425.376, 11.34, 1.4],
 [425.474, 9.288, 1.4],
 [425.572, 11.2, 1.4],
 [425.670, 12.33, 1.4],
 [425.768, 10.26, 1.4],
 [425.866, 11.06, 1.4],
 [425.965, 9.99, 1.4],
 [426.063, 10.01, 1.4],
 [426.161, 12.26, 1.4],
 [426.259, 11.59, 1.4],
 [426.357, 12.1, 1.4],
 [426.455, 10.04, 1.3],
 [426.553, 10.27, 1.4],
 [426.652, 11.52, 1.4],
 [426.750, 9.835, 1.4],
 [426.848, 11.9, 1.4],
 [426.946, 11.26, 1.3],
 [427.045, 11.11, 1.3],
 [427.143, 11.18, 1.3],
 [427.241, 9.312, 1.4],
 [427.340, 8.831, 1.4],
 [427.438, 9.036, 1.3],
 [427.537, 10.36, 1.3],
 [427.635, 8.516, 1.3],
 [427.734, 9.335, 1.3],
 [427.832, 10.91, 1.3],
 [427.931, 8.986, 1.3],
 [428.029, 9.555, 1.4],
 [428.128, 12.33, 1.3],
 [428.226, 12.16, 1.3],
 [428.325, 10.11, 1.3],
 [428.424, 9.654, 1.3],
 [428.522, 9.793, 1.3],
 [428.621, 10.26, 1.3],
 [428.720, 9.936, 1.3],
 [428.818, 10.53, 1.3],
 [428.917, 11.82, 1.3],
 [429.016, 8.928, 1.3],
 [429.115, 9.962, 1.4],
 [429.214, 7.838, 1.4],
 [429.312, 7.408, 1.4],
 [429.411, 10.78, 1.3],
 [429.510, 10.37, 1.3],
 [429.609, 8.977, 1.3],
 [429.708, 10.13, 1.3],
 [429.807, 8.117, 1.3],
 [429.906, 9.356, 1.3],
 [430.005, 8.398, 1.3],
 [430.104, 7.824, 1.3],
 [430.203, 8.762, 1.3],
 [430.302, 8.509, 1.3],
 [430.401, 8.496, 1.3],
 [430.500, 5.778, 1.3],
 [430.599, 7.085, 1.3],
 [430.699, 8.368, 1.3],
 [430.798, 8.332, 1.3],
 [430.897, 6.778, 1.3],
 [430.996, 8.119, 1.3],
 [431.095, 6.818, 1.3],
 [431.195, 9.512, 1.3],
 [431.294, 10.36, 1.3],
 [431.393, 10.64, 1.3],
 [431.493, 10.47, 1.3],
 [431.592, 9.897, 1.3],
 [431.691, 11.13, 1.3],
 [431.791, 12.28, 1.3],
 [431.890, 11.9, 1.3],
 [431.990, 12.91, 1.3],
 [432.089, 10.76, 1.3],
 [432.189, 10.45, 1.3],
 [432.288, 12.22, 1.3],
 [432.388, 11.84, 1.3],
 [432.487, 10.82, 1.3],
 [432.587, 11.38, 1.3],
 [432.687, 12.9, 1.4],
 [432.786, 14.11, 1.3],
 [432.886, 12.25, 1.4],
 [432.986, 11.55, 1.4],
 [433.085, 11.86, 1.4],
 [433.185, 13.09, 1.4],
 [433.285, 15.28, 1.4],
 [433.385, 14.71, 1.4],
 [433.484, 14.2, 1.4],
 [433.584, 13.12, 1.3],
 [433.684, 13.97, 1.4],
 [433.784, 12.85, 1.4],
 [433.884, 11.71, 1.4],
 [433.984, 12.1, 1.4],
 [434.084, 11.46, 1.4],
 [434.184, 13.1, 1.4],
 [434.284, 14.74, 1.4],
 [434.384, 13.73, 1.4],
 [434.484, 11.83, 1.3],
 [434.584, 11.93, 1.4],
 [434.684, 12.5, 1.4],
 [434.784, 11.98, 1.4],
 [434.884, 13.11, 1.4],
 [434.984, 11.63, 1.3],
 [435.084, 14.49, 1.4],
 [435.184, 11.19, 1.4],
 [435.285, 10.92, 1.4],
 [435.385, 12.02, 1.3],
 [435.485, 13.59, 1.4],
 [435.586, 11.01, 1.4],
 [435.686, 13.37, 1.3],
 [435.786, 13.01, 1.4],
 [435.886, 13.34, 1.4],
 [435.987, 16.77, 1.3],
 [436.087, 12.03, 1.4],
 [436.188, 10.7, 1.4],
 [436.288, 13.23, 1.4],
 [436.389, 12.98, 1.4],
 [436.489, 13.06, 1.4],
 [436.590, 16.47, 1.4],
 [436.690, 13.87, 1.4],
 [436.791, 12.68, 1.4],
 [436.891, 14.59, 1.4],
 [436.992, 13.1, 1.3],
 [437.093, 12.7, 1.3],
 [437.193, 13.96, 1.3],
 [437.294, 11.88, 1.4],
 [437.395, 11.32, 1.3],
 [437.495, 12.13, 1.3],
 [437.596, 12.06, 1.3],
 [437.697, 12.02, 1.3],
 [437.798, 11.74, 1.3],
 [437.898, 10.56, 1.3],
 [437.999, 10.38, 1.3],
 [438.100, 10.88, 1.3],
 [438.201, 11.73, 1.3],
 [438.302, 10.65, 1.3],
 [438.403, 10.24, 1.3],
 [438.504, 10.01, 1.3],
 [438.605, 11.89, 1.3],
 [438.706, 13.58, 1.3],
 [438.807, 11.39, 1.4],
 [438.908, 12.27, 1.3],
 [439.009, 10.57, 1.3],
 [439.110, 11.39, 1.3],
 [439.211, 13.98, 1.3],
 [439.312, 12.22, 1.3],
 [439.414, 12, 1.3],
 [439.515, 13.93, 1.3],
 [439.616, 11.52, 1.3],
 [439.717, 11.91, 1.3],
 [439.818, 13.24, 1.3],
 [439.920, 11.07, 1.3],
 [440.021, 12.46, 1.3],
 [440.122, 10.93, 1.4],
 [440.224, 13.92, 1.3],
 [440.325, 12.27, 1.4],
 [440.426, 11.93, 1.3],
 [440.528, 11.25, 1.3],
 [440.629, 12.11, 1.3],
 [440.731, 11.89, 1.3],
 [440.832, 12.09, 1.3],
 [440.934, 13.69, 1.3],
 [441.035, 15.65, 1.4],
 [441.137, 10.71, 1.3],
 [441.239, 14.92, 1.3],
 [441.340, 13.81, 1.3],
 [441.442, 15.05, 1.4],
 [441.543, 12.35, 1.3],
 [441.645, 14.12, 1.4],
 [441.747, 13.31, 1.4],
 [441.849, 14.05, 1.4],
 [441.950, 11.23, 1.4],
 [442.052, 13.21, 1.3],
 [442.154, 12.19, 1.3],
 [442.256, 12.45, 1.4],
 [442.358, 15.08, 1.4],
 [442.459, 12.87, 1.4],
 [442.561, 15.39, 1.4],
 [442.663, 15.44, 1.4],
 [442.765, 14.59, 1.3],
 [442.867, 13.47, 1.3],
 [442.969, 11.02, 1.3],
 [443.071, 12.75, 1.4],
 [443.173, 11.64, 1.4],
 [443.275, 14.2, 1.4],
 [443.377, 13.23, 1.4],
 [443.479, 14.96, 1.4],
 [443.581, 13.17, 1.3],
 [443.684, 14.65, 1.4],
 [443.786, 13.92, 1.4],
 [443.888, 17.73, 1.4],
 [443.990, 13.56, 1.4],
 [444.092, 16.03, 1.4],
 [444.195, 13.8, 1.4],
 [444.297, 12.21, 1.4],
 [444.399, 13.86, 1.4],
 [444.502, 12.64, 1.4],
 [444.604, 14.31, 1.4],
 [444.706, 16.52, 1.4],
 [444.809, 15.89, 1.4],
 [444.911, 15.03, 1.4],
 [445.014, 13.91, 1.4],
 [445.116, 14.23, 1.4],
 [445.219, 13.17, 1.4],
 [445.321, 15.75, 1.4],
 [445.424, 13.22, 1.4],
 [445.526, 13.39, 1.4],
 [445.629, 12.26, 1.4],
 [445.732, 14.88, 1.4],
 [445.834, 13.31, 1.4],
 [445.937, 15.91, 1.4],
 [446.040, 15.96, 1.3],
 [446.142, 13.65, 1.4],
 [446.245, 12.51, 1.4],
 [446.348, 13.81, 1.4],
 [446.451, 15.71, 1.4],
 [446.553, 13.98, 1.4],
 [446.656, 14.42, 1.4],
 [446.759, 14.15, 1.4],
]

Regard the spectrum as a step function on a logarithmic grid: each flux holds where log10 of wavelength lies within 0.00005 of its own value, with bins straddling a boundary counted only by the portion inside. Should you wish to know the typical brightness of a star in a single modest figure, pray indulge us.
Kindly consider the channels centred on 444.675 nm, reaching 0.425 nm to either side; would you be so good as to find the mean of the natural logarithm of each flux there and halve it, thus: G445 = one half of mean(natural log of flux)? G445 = 1.33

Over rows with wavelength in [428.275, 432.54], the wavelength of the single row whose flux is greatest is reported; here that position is 431.990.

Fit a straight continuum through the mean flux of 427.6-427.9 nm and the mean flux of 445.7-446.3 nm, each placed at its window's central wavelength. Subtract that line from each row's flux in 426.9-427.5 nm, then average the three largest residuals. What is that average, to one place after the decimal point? 1.8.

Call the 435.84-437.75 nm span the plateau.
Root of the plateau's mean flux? 3.62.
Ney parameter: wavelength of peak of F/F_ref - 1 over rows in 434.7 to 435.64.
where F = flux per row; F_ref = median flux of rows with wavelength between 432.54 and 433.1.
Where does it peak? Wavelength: 435.084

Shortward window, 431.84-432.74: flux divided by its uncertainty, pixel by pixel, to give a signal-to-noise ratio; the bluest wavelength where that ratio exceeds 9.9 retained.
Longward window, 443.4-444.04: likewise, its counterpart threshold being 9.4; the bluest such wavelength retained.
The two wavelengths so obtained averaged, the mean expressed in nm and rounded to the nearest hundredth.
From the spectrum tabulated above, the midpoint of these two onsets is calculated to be 437.73 nm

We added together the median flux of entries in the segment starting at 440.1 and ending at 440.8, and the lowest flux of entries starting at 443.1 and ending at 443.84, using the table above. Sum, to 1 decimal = 23.6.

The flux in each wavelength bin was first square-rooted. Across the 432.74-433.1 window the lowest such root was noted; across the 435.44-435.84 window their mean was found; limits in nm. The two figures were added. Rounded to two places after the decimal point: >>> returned 6.97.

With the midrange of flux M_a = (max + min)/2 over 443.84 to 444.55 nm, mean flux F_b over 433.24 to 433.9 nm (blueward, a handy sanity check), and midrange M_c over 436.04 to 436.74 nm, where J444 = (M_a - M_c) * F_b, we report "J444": 19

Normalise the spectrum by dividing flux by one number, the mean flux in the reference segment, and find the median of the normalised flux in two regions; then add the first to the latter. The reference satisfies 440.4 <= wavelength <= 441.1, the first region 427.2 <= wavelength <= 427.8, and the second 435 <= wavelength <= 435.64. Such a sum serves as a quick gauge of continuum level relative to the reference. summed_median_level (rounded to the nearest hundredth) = 1.64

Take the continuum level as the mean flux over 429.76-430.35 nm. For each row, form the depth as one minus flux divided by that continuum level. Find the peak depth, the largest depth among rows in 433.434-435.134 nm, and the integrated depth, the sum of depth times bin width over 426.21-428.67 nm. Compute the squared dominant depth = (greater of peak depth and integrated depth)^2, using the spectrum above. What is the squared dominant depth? 0.122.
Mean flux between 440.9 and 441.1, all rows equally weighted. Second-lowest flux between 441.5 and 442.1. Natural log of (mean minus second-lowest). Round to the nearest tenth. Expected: 0.8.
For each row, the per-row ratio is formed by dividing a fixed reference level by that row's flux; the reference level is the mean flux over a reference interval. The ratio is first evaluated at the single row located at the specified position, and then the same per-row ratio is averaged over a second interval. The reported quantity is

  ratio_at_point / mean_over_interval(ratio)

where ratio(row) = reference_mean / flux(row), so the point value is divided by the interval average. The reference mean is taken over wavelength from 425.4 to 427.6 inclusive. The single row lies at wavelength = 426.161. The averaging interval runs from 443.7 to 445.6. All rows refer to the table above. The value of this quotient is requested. 1.2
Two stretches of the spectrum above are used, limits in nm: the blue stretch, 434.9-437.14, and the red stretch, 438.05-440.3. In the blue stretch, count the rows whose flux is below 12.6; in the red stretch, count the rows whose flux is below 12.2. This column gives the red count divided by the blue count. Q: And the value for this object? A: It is 2.0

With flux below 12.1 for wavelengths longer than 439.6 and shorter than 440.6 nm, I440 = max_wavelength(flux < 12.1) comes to 440.528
